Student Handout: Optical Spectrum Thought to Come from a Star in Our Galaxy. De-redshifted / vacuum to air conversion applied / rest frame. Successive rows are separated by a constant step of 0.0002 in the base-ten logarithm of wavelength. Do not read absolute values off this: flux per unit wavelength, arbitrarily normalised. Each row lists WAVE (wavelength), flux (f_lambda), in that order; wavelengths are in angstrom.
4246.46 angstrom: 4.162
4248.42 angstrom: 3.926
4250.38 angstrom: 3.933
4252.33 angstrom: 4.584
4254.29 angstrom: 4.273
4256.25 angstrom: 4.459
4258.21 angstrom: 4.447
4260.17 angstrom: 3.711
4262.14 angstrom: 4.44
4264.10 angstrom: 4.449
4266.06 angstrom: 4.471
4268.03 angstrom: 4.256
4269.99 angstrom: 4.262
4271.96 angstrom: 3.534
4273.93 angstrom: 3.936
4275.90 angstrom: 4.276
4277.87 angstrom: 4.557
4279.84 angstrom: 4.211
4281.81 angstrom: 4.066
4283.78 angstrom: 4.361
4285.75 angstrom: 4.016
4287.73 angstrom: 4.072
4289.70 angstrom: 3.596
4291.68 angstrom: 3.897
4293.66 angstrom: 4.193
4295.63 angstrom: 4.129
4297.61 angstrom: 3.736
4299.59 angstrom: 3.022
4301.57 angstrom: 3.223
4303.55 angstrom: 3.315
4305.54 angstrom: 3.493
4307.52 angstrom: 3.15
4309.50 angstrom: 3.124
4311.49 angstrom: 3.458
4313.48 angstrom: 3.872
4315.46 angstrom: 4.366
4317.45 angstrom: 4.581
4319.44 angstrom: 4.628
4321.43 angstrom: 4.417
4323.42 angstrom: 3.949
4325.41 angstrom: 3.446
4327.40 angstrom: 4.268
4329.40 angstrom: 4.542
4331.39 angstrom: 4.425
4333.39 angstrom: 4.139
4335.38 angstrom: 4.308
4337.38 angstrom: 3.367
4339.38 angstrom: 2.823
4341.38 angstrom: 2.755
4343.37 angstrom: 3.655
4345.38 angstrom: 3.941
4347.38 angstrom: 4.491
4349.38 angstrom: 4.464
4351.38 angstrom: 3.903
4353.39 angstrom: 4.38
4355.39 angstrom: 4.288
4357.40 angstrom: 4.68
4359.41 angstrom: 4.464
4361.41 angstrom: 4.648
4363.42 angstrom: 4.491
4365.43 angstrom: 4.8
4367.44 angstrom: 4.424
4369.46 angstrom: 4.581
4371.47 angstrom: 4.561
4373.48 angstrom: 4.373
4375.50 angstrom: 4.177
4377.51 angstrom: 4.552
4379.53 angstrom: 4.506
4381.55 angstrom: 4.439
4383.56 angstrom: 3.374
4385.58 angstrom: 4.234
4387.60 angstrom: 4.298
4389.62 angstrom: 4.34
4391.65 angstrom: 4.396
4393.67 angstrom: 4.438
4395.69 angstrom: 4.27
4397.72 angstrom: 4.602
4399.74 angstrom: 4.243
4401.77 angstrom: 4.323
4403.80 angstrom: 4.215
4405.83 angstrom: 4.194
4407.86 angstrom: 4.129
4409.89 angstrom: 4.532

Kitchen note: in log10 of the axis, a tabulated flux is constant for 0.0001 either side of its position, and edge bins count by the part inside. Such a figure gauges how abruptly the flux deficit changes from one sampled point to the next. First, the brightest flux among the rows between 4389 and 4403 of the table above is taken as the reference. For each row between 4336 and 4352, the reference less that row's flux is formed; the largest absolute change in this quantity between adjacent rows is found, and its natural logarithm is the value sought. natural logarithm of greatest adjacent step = -0.11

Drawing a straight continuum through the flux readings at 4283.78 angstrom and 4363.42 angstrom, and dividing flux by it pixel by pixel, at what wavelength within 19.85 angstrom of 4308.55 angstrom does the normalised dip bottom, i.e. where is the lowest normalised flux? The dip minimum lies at 4299.59 angstrom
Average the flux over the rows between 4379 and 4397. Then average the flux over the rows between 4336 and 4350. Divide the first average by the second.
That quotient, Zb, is 1.17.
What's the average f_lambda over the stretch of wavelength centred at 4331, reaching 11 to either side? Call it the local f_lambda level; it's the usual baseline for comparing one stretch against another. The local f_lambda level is 3.9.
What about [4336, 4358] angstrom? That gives 3.9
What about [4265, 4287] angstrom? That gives 4.2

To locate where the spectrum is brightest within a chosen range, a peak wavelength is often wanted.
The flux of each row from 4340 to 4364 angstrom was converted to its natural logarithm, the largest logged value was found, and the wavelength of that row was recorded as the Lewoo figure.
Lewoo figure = 4357.40 angstrom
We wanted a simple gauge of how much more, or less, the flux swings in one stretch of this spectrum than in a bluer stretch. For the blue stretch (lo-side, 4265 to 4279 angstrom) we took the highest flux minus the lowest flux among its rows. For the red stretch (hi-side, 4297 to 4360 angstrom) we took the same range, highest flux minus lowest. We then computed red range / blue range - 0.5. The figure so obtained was 1.4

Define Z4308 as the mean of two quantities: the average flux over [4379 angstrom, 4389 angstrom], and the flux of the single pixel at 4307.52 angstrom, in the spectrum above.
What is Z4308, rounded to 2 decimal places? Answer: 3.66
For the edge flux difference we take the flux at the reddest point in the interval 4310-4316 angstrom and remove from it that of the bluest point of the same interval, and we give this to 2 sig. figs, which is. 0.91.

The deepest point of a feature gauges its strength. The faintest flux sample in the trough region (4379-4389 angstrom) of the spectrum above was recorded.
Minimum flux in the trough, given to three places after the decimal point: 3.374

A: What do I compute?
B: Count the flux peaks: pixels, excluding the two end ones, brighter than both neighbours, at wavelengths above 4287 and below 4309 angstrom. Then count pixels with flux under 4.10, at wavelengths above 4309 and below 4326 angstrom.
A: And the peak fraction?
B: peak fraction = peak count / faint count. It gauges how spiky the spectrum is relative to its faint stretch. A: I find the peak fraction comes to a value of 0.4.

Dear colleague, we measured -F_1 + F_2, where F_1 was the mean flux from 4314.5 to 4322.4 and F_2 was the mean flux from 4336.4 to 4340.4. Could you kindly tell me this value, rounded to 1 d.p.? -1.4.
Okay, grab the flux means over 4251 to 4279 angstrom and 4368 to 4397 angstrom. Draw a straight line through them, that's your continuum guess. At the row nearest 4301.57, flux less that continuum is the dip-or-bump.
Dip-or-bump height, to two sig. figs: -1.1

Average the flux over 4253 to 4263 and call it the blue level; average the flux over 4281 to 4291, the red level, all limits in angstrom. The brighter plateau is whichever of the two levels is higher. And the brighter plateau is 4.27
